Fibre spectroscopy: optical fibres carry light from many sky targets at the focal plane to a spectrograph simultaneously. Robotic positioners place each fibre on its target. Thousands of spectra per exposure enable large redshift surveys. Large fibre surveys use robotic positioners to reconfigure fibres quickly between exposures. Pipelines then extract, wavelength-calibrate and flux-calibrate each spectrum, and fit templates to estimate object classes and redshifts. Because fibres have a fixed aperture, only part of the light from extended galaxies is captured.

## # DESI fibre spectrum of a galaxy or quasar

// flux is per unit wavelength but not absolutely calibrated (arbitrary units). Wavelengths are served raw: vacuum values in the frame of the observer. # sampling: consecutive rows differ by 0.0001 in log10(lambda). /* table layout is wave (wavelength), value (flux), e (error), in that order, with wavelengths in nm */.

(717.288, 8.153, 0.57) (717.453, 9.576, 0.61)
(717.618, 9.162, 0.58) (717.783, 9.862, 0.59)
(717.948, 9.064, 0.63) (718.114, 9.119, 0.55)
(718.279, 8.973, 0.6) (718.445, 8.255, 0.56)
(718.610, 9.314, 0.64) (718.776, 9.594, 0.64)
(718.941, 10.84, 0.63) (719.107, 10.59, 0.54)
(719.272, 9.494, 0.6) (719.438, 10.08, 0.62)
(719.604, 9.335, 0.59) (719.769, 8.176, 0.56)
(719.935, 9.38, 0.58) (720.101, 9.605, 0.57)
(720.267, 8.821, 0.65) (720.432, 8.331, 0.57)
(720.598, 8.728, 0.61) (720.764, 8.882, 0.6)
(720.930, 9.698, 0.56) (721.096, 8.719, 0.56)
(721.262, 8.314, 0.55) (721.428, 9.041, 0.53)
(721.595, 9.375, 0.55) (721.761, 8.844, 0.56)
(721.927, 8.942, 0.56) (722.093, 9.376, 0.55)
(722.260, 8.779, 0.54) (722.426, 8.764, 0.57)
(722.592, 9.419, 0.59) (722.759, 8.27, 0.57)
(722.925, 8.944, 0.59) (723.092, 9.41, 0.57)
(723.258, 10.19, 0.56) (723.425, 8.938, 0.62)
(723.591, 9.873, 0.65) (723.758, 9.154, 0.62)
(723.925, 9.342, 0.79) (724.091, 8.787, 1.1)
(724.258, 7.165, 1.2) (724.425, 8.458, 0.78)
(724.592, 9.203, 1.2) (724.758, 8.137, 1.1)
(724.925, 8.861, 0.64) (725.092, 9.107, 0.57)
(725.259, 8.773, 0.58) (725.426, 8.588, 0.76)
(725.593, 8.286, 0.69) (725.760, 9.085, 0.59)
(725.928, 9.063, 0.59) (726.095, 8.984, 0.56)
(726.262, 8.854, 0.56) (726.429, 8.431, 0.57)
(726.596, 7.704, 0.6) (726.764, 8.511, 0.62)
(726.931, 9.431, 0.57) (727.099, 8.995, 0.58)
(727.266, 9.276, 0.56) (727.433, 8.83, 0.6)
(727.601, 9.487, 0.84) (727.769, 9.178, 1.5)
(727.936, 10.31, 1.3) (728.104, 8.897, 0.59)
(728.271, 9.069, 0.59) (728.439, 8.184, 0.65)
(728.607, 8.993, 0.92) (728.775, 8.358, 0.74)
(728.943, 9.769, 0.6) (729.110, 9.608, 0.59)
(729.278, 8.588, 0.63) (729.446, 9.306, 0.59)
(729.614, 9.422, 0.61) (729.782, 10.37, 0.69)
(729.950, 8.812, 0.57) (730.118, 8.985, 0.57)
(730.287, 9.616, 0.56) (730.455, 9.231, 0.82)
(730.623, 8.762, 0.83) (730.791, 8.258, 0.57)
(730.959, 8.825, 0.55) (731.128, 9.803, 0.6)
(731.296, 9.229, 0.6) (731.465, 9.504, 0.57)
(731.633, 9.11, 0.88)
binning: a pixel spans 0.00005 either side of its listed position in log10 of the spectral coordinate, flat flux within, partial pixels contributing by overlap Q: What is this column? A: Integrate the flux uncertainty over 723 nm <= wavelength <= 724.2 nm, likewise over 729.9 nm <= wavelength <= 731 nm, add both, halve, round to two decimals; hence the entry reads 0.78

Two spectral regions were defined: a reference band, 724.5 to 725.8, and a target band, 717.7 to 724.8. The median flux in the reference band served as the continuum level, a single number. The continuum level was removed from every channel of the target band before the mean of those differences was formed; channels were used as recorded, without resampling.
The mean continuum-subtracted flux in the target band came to 0.29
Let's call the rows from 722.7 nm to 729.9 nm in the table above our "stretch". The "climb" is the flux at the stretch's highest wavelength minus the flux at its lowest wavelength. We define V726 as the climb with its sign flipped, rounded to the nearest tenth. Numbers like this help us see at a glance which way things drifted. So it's -2.1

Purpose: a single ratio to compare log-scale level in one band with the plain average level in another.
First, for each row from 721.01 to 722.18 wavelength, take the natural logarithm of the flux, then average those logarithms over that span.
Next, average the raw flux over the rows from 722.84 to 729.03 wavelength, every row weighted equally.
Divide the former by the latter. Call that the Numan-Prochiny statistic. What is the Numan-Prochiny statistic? 0.245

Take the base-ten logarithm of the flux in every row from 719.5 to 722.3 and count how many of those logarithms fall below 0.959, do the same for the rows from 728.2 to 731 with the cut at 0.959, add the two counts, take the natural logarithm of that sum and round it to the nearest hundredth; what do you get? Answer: 3.04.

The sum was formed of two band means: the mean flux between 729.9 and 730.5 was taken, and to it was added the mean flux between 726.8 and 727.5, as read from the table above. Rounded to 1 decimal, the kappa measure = 18.3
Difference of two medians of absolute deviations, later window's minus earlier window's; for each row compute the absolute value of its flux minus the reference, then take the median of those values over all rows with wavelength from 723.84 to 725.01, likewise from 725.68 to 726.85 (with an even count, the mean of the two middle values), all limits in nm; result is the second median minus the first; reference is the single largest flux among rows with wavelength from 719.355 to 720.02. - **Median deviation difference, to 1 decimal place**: -0.1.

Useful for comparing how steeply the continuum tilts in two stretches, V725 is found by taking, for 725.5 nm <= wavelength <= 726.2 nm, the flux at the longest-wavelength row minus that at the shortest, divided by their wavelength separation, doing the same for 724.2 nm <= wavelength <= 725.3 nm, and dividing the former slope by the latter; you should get 0.9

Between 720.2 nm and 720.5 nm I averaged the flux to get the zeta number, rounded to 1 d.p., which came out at 8.6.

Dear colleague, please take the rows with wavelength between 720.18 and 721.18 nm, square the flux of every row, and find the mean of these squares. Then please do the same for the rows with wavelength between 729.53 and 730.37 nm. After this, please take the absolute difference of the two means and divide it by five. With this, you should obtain 2.1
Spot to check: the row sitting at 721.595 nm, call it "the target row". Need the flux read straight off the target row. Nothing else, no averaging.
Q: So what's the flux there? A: 9.375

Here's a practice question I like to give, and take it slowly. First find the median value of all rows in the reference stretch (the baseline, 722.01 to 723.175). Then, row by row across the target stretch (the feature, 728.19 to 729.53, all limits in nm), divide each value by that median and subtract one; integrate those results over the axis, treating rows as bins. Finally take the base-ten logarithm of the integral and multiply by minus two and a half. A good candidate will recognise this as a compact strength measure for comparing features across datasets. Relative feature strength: 5.5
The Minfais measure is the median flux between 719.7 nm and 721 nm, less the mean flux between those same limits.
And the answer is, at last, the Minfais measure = -0.10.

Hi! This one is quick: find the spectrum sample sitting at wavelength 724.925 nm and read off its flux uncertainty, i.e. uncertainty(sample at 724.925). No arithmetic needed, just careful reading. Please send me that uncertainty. 0.64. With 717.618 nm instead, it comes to 0.58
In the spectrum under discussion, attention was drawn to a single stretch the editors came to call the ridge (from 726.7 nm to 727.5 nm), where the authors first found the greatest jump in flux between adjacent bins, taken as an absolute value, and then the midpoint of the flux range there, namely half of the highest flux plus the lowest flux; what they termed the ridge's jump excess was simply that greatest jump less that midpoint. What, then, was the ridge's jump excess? -8.1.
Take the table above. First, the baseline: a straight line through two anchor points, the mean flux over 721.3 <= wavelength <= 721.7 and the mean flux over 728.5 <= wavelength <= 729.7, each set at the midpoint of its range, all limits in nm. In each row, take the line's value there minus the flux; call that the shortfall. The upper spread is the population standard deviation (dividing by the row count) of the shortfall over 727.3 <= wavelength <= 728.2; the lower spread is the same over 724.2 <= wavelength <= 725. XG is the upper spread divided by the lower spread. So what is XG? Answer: 0.77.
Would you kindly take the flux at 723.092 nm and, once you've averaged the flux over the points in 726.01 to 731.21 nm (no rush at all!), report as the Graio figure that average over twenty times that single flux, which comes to 0.048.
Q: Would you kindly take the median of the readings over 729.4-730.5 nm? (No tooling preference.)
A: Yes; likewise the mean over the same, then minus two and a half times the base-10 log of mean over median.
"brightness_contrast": -0.010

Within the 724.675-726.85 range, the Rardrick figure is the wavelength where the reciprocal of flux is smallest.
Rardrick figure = 725.092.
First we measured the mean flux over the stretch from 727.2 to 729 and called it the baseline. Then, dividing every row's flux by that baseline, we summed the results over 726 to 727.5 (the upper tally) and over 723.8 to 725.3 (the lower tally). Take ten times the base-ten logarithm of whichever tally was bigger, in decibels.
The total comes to 9.38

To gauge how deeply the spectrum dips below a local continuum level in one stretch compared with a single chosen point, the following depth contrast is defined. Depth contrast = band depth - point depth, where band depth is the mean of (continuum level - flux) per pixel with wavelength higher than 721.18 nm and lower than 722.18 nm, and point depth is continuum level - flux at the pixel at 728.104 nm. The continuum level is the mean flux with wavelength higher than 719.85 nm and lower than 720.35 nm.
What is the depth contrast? -0.1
